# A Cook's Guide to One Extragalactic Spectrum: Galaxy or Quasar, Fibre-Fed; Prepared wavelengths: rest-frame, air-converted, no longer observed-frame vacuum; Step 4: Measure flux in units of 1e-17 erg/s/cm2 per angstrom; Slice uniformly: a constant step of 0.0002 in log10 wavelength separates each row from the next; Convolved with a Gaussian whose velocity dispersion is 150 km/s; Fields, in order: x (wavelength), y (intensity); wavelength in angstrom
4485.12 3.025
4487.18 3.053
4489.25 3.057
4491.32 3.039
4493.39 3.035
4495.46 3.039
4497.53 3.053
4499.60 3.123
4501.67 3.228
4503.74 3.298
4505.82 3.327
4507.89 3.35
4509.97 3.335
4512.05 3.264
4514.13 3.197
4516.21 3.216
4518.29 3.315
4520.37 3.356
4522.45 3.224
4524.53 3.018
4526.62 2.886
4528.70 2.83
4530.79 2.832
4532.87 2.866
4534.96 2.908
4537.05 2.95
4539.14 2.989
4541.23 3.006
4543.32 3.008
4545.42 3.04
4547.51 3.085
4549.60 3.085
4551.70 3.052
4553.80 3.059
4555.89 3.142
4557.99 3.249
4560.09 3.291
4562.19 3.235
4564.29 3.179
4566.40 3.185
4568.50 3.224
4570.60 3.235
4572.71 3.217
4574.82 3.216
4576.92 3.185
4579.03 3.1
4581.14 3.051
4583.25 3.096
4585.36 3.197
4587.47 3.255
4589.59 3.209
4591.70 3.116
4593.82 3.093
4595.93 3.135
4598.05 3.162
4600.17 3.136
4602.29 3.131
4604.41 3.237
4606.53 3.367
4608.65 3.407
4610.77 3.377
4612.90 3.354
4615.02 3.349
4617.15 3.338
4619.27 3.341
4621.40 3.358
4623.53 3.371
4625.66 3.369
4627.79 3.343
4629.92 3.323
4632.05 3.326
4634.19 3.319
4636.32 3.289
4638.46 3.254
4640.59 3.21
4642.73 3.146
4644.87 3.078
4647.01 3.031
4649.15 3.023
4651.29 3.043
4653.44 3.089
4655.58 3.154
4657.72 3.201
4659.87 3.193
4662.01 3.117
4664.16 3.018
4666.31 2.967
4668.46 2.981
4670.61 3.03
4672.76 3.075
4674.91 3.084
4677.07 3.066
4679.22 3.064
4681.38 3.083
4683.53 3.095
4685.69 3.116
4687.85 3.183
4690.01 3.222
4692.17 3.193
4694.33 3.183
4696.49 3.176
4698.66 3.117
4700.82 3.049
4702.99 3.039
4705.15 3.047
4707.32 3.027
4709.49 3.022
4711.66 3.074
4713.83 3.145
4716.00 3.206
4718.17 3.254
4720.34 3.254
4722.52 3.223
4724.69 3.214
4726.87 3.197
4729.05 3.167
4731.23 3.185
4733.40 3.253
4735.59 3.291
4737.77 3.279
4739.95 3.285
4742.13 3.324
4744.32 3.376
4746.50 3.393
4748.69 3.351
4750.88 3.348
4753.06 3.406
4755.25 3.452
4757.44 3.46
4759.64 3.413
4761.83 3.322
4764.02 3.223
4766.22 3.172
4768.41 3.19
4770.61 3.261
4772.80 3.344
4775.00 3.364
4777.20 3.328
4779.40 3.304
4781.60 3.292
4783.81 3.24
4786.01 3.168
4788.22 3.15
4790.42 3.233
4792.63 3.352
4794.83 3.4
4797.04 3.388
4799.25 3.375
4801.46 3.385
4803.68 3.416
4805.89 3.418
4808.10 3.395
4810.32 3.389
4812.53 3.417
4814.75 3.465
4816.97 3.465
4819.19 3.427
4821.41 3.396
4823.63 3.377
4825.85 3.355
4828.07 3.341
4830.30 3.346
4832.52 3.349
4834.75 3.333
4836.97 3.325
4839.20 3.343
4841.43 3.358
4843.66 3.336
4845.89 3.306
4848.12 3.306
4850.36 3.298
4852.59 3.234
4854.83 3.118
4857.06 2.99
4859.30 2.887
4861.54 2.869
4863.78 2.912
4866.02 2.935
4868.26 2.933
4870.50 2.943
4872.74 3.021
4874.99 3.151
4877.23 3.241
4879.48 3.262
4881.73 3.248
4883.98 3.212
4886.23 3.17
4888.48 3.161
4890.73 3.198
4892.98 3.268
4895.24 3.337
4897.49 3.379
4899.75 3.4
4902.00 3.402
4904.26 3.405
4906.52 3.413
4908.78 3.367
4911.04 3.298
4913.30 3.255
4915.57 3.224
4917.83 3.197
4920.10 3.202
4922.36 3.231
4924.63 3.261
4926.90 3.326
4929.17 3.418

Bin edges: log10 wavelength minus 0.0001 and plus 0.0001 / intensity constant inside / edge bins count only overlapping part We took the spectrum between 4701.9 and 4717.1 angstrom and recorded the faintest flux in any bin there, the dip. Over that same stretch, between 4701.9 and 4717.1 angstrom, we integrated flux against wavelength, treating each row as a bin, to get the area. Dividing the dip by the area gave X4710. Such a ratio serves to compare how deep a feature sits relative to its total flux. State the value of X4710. 0.06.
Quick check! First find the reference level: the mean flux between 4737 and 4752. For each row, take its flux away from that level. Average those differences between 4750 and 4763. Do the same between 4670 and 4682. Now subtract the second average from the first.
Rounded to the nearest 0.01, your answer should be -0.33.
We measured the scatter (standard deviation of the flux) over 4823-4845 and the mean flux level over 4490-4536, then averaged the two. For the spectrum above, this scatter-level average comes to 1.57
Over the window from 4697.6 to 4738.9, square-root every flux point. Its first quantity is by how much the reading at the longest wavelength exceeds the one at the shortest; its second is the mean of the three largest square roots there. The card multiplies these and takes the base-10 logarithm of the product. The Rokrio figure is -1.1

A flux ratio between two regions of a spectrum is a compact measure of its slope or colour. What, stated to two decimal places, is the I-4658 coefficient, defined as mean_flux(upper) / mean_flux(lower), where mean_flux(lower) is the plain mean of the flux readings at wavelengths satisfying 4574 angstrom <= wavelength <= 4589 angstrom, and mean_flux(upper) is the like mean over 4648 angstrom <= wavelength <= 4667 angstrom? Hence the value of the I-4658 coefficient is 0.98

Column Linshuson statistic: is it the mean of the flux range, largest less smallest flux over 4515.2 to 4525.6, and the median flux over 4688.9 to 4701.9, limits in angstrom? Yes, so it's 1.76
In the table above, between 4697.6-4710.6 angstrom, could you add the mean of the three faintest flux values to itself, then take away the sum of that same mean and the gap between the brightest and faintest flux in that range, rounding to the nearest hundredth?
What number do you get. 2.93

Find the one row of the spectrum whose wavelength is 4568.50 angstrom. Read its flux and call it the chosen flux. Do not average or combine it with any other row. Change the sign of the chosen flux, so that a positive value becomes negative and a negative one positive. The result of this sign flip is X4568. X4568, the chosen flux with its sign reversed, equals -3.22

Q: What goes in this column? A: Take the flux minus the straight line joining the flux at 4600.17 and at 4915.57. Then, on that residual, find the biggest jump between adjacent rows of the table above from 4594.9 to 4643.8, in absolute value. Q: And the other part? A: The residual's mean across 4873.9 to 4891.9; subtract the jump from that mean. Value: -0.14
